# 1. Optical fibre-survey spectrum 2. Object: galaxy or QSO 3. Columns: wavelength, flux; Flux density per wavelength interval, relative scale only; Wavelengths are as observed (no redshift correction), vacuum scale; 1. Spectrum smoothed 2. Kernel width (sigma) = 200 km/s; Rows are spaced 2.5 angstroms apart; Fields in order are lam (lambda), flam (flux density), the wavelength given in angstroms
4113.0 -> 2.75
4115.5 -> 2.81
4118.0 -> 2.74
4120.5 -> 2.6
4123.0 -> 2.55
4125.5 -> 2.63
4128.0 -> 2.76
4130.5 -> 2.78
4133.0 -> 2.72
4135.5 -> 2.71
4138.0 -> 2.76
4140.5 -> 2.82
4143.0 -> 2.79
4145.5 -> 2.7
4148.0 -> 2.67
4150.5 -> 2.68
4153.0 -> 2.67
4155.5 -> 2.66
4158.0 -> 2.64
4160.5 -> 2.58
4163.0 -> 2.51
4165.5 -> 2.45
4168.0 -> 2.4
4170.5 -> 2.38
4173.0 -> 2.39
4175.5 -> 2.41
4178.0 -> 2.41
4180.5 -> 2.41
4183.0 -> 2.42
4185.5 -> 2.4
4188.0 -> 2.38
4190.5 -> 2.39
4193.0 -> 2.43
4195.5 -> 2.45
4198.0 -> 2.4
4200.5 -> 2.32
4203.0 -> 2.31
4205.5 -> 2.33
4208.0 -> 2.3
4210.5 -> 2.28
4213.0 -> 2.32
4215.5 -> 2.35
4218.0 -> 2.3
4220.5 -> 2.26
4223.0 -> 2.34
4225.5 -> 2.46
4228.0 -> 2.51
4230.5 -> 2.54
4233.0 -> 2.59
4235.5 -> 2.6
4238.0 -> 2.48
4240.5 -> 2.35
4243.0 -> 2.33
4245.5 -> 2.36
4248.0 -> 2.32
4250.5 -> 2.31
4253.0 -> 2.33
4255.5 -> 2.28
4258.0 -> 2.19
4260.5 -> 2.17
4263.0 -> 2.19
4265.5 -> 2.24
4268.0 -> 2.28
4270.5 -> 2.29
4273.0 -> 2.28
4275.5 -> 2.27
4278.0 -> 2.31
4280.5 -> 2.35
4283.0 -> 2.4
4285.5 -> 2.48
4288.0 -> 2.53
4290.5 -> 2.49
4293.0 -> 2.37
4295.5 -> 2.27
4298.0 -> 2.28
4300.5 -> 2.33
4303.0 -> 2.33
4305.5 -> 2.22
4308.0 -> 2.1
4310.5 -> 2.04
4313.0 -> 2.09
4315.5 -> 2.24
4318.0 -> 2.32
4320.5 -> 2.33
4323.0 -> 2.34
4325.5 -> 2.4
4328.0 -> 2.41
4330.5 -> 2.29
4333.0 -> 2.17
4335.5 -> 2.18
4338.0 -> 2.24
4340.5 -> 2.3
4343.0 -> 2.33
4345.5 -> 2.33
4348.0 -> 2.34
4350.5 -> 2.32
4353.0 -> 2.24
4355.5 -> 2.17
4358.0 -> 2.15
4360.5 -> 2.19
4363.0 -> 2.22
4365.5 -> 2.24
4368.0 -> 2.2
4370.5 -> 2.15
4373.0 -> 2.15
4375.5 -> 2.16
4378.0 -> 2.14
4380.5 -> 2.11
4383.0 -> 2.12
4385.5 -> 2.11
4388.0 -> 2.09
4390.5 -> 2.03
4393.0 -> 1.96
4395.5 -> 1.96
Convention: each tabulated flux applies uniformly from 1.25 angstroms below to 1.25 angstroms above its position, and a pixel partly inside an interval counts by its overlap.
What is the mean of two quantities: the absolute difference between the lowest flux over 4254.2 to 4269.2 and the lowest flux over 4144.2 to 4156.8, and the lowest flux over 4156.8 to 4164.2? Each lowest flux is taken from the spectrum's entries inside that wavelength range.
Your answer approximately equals 1.50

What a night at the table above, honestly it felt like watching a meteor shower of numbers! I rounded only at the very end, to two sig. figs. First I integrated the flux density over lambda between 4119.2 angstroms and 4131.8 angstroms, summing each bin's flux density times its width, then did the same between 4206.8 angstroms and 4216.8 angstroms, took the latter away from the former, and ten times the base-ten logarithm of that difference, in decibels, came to 10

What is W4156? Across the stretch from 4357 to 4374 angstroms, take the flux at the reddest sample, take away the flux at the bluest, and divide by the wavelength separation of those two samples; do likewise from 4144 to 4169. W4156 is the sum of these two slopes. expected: -0.013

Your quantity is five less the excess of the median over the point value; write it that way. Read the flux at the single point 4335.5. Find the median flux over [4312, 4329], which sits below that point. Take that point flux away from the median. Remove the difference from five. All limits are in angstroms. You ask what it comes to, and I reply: 4.85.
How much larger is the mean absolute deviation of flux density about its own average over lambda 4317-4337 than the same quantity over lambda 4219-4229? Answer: -0.024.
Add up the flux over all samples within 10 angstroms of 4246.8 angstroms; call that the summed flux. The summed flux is 18.8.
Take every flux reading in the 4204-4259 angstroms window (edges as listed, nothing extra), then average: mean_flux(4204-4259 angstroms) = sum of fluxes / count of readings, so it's 2.37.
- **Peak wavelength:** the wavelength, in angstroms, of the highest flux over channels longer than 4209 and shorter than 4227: 4225.5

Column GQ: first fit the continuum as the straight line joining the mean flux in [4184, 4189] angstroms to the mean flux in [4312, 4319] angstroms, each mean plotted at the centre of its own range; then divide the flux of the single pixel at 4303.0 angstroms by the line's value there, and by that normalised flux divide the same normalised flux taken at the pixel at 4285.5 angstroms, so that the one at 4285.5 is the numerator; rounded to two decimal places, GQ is 1.05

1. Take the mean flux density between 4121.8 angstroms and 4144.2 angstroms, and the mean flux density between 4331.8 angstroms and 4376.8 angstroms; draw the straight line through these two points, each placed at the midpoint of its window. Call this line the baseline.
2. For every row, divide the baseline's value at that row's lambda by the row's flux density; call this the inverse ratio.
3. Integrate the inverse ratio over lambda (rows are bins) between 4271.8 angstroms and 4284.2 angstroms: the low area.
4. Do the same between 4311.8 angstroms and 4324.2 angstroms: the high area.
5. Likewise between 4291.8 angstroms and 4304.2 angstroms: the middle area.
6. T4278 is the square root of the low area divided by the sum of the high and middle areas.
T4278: 0.712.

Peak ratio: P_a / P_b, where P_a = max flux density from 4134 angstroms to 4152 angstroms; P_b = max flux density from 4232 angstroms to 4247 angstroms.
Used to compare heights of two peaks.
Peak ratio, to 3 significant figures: 1.08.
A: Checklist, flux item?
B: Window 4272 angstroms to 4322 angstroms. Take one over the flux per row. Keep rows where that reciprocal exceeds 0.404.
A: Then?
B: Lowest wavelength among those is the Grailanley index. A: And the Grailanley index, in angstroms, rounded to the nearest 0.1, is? 4273.0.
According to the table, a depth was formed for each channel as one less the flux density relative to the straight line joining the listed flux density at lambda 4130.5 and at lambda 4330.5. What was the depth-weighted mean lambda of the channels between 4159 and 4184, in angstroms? 4172.5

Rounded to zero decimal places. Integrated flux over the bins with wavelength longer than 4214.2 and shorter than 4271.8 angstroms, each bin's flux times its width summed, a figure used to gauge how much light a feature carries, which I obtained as 135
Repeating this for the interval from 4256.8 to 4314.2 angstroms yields 131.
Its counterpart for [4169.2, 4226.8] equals 136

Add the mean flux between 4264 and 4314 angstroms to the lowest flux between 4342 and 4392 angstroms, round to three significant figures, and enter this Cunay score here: 4.33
